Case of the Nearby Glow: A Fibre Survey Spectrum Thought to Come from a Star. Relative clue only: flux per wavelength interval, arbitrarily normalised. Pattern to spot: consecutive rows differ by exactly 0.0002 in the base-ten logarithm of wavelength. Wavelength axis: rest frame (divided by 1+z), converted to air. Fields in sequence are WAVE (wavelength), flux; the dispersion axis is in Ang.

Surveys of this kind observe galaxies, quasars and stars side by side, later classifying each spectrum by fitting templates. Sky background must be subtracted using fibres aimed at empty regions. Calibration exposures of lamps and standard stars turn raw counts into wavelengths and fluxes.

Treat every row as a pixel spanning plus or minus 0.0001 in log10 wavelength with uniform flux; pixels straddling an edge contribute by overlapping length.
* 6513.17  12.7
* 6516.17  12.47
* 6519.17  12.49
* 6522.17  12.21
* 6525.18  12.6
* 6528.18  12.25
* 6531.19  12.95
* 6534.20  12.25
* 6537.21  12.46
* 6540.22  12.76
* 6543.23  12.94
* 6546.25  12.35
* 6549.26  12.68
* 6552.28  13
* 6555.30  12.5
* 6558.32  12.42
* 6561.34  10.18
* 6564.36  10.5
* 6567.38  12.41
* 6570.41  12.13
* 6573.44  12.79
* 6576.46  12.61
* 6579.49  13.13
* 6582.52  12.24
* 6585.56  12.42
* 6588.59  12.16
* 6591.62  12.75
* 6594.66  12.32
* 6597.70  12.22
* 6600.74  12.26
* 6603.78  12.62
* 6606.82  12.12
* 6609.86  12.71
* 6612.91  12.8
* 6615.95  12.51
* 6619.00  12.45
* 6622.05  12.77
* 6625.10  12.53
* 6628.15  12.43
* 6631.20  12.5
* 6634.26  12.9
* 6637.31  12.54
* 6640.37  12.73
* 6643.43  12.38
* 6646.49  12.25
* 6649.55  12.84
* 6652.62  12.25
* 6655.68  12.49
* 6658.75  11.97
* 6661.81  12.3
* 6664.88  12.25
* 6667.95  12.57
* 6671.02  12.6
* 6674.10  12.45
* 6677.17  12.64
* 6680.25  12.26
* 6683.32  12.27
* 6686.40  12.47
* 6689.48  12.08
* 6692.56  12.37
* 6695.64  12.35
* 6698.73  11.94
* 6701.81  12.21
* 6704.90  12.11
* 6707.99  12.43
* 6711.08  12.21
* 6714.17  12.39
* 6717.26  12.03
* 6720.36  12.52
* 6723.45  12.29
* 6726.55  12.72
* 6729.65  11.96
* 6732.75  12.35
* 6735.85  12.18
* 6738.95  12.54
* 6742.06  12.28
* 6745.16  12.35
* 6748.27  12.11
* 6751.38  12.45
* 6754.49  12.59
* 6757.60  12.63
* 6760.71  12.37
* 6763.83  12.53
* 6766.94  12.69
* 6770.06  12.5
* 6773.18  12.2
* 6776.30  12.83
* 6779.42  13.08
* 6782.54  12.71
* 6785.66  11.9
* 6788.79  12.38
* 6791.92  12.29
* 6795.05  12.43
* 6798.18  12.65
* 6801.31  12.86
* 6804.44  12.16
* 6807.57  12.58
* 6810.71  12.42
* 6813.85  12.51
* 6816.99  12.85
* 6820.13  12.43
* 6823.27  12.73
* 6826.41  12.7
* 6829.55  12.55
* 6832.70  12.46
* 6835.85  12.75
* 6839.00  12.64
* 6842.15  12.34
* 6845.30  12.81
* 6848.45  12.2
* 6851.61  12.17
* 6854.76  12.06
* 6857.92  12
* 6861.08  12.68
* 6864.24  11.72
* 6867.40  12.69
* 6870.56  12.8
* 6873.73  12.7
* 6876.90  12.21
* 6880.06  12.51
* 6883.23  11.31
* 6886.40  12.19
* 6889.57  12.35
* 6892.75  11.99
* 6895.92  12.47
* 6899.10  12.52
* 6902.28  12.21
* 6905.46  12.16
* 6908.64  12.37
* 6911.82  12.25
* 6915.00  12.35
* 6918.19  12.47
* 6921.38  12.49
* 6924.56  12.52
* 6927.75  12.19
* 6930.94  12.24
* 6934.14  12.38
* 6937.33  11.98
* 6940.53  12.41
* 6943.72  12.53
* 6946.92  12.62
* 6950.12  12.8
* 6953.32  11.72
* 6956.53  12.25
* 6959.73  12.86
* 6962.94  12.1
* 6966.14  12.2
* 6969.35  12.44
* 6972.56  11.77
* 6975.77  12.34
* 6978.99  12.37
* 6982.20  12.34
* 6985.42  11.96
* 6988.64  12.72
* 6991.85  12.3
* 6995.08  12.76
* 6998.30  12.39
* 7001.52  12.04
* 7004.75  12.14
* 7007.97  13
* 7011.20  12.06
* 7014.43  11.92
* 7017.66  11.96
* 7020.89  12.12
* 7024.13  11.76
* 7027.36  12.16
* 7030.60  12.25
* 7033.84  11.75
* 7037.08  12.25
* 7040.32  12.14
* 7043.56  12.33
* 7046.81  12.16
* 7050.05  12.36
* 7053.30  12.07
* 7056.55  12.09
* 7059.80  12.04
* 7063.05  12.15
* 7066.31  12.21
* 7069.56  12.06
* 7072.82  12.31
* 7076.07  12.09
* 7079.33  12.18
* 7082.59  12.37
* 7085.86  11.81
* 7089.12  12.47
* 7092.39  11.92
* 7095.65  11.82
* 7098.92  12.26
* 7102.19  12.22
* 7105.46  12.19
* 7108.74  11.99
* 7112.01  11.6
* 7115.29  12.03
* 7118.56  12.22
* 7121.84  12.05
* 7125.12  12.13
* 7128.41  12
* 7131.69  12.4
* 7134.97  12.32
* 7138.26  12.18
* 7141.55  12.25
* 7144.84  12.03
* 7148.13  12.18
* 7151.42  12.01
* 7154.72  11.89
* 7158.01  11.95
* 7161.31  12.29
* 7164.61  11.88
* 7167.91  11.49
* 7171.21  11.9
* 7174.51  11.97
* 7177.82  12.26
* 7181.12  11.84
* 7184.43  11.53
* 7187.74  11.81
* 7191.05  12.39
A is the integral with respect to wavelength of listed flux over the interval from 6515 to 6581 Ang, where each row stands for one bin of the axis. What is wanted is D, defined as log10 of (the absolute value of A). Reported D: 2.91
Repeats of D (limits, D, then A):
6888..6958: 2.94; 863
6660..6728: 2.92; 839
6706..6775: 2.93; 854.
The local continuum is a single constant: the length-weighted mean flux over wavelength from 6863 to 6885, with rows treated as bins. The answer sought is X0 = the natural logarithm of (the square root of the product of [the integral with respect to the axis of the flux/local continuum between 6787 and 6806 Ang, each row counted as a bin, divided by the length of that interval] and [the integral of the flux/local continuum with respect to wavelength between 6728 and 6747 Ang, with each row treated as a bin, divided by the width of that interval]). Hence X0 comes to 0.006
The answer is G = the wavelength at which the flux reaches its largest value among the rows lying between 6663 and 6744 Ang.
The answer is 6726.55 Ang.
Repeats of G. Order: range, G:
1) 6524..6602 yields 6579.49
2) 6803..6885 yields 6816.99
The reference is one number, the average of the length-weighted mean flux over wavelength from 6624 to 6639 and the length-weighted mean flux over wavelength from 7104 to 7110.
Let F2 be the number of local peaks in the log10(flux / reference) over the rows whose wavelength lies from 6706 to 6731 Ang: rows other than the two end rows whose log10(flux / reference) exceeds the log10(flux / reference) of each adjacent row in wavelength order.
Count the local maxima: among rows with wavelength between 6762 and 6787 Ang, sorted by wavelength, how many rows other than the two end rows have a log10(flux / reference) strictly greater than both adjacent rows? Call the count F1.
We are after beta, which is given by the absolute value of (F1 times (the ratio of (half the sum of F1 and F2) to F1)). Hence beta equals 2.5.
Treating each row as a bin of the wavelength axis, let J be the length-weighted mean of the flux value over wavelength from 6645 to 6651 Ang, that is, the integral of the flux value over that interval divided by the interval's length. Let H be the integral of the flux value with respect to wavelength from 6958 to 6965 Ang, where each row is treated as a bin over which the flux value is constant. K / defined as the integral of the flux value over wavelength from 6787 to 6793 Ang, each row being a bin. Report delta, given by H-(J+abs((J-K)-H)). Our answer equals -73.8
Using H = 87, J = 12.5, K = 73.8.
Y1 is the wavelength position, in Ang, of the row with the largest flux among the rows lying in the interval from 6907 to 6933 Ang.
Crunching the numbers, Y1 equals 6924.56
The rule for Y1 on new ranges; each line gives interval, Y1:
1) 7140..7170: 7161.31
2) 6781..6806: 6801.31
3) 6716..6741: 6726.55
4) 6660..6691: 6677.17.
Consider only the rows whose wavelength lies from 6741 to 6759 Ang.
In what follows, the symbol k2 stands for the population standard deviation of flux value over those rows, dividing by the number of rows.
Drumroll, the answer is 0.18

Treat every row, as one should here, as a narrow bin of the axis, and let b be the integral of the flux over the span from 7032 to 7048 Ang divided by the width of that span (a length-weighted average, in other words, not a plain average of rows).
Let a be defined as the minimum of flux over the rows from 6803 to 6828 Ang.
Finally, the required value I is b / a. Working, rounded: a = 12.16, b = 12.1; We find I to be 1.00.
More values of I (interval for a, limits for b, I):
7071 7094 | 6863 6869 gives 1.04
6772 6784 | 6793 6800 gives 1.03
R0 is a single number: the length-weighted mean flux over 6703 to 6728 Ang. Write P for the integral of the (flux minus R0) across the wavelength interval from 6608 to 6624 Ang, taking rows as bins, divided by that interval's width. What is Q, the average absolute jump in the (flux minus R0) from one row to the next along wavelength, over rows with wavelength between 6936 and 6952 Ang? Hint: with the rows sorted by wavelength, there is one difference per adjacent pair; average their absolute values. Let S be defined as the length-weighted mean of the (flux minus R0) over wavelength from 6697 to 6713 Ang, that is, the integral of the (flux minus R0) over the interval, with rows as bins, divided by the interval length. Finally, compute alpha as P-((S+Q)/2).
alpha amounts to 0.27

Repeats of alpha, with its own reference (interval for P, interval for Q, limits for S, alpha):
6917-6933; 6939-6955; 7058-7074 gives -0.04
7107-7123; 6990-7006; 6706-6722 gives -0.50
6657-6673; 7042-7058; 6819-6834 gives -0.20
